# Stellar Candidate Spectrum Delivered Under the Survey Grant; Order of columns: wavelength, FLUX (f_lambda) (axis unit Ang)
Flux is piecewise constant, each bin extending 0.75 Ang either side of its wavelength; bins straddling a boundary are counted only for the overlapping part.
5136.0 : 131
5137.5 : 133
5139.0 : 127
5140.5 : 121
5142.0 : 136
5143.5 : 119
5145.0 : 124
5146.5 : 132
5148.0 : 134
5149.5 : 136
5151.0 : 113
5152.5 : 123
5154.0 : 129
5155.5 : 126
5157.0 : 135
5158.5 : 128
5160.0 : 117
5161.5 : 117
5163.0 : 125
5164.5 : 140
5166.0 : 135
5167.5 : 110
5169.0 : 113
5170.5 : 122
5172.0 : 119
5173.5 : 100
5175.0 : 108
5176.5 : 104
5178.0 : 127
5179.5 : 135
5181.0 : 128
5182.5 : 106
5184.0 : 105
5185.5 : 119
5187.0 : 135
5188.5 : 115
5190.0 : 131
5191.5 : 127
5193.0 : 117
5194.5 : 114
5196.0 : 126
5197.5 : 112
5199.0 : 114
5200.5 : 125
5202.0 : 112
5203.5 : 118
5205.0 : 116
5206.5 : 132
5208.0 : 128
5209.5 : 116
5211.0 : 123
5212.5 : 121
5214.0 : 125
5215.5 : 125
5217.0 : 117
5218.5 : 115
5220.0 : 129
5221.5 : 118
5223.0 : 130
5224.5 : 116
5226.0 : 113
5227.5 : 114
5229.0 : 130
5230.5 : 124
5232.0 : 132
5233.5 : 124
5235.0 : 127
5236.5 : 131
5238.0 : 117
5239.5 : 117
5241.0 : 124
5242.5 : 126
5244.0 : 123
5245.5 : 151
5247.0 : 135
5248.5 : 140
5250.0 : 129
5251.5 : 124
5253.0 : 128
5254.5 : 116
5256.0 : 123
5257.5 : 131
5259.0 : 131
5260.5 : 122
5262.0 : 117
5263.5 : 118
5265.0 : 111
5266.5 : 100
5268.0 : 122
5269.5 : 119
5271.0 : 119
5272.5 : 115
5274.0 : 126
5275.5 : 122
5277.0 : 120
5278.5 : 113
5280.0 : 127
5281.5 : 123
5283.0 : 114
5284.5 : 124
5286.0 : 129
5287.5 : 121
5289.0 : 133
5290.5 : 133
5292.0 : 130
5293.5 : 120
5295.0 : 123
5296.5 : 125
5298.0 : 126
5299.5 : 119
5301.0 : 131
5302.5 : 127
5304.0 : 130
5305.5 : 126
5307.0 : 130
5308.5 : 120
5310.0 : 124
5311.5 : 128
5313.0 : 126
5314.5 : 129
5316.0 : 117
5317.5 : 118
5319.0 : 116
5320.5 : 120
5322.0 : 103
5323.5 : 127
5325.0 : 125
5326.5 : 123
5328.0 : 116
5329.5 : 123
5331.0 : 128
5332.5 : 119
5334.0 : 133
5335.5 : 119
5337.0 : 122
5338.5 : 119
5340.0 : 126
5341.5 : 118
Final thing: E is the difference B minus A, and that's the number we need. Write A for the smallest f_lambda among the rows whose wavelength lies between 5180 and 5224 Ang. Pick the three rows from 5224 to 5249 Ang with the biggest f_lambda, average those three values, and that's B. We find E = 37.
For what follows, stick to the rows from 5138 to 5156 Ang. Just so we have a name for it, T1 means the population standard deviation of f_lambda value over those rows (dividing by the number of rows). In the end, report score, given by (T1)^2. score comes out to 47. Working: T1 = 6.8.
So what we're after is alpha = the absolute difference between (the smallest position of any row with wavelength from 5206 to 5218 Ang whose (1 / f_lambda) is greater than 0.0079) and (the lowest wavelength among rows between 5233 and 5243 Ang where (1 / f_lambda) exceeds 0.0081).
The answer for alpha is 28.5 Ang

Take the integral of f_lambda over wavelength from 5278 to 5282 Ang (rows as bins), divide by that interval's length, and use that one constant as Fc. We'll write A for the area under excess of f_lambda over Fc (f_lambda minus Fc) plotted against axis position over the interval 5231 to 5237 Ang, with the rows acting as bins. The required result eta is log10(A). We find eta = 1.61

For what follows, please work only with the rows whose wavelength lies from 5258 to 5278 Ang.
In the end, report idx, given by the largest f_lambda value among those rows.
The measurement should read 131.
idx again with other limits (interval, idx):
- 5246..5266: 140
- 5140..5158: 136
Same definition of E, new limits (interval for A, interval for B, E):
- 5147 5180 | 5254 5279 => 29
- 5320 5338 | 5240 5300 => 39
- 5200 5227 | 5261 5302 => 20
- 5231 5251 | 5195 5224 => 13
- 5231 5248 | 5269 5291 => 15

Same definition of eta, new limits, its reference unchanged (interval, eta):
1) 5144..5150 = 1.75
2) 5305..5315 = 1.67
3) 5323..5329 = 0.86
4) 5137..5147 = 1.76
